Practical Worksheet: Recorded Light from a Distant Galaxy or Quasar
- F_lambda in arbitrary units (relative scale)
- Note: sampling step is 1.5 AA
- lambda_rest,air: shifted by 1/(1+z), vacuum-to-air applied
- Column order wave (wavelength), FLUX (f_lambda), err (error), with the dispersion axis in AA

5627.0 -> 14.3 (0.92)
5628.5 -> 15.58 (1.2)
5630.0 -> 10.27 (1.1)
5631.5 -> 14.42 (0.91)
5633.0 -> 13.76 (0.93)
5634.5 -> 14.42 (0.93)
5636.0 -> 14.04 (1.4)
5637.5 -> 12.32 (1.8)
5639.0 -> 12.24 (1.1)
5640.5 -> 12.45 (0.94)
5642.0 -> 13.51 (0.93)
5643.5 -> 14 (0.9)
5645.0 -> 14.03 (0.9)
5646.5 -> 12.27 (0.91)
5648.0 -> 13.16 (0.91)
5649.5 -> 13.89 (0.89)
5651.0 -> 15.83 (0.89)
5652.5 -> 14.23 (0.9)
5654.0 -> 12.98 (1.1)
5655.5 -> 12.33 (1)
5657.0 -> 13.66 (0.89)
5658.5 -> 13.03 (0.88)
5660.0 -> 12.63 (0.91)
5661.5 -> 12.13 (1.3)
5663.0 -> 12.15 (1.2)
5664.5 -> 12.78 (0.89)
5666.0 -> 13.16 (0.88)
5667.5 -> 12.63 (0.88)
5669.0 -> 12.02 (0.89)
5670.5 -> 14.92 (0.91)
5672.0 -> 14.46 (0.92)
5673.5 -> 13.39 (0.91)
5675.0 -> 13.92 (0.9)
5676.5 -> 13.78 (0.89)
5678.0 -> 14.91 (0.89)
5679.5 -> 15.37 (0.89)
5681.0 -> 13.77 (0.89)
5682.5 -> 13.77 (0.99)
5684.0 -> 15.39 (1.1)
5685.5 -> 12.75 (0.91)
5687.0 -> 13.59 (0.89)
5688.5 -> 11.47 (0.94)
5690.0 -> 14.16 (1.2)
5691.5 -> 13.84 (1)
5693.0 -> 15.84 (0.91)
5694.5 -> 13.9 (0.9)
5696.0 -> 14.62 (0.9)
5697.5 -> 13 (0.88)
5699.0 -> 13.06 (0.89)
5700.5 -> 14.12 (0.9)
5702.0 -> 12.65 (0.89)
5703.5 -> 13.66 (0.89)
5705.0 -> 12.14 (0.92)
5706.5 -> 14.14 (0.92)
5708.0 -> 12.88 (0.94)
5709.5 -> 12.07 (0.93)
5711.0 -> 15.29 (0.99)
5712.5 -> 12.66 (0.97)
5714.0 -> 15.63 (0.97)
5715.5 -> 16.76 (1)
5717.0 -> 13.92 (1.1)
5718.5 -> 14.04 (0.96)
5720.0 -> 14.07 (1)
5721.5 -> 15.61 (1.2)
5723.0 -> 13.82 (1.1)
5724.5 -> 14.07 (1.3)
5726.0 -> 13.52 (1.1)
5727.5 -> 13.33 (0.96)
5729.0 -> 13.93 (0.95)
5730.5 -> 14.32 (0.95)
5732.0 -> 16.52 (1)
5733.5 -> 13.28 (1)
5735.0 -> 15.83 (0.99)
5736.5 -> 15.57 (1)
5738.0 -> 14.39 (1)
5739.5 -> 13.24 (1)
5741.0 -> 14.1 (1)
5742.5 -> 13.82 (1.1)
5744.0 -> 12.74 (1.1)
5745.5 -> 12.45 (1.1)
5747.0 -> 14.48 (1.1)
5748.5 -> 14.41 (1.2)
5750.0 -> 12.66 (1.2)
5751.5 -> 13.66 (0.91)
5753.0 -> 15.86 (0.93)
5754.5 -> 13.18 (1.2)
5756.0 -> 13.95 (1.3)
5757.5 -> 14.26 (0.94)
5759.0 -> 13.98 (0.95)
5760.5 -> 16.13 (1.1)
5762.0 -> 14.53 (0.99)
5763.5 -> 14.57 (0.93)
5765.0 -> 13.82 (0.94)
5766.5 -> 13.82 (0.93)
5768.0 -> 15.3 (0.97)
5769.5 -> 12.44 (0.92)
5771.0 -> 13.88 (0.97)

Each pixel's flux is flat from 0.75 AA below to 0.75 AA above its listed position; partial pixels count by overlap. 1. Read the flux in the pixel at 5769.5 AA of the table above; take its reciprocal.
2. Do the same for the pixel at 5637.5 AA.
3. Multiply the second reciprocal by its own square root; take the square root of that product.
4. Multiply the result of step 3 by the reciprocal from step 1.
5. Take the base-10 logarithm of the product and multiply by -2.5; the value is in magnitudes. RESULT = 4.78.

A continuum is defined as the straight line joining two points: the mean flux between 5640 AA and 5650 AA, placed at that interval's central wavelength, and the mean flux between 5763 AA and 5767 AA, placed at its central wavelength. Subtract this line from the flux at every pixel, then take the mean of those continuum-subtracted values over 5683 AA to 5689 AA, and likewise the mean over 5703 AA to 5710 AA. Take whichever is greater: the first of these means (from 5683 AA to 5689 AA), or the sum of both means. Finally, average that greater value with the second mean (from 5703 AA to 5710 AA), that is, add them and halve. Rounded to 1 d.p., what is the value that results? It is -0.5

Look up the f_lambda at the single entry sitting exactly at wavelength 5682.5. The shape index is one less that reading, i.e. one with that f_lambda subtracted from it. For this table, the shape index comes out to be -12.8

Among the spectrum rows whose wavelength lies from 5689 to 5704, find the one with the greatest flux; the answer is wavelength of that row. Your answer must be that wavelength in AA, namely 5693.0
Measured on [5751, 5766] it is 5760.5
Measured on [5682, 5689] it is 5684.0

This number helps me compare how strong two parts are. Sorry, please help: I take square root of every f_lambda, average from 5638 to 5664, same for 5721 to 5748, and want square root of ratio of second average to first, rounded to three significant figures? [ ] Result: 1.02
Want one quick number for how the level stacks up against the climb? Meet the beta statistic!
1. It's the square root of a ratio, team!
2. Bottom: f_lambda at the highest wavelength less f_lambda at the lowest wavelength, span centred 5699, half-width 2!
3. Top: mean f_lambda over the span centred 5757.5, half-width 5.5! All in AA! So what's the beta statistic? 3.6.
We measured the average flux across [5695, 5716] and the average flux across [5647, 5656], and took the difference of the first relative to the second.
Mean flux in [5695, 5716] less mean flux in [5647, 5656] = 0.0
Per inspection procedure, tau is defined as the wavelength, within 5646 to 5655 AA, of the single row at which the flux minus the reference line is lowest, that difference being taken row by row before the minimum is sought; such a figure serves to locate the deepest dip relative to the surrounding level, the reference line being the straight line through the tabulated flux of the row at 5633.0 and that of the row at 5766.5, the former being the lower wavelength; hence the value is 5646.5 AA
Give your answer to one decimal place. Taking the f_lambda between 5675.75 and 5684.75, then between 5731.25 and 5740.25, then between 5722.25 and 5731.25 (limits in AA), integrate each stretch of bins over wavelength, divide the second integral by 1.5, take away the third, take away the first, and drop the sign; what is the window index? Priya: 166.1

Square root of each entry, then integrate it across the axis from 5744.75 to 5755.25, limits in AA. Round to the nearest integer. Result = 39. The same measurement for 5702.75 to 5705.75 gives 11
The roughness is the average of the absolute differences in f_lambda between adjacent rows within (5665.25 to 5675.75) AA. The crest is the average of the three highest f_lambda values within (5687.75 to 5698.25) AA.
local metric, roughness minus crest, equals -13.9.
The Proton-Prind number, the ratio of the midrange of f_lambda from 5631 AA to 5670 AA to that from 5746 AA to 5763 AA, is 0.97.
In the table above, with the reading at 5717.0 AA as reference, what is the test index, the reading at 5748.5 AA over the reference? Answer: 1.04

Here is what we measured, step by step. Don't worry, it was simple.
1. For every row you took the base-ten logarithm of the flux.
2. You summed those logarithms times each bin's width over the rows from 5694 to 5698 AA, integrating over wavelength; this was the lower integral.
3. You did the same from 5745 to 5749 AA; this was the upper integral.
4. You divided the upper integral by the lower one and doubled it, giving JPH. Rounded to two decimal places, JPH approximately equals 2.00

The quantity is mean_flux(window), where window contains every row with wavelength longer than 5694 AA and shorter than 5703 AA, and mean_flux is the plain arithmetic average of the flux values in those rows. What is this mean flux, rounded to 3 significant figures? 13.6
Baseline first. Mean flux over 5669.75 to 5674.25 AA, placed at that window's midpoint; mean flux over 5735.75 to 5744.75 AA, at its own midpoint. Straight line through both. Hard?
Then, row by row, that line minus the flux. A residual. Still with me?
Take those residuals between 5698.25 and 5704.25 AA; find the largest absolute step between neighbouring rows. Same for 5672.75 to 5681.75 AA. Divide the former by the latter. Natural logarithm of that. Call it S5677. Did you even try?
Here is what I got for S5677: -0.1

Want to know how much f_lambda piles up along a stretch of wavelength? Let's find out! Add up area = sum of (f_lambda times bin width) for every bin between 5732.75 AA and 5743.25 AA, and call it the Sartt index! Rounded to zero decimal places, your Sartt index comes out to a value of 150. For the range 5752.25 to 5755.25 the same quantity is 44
